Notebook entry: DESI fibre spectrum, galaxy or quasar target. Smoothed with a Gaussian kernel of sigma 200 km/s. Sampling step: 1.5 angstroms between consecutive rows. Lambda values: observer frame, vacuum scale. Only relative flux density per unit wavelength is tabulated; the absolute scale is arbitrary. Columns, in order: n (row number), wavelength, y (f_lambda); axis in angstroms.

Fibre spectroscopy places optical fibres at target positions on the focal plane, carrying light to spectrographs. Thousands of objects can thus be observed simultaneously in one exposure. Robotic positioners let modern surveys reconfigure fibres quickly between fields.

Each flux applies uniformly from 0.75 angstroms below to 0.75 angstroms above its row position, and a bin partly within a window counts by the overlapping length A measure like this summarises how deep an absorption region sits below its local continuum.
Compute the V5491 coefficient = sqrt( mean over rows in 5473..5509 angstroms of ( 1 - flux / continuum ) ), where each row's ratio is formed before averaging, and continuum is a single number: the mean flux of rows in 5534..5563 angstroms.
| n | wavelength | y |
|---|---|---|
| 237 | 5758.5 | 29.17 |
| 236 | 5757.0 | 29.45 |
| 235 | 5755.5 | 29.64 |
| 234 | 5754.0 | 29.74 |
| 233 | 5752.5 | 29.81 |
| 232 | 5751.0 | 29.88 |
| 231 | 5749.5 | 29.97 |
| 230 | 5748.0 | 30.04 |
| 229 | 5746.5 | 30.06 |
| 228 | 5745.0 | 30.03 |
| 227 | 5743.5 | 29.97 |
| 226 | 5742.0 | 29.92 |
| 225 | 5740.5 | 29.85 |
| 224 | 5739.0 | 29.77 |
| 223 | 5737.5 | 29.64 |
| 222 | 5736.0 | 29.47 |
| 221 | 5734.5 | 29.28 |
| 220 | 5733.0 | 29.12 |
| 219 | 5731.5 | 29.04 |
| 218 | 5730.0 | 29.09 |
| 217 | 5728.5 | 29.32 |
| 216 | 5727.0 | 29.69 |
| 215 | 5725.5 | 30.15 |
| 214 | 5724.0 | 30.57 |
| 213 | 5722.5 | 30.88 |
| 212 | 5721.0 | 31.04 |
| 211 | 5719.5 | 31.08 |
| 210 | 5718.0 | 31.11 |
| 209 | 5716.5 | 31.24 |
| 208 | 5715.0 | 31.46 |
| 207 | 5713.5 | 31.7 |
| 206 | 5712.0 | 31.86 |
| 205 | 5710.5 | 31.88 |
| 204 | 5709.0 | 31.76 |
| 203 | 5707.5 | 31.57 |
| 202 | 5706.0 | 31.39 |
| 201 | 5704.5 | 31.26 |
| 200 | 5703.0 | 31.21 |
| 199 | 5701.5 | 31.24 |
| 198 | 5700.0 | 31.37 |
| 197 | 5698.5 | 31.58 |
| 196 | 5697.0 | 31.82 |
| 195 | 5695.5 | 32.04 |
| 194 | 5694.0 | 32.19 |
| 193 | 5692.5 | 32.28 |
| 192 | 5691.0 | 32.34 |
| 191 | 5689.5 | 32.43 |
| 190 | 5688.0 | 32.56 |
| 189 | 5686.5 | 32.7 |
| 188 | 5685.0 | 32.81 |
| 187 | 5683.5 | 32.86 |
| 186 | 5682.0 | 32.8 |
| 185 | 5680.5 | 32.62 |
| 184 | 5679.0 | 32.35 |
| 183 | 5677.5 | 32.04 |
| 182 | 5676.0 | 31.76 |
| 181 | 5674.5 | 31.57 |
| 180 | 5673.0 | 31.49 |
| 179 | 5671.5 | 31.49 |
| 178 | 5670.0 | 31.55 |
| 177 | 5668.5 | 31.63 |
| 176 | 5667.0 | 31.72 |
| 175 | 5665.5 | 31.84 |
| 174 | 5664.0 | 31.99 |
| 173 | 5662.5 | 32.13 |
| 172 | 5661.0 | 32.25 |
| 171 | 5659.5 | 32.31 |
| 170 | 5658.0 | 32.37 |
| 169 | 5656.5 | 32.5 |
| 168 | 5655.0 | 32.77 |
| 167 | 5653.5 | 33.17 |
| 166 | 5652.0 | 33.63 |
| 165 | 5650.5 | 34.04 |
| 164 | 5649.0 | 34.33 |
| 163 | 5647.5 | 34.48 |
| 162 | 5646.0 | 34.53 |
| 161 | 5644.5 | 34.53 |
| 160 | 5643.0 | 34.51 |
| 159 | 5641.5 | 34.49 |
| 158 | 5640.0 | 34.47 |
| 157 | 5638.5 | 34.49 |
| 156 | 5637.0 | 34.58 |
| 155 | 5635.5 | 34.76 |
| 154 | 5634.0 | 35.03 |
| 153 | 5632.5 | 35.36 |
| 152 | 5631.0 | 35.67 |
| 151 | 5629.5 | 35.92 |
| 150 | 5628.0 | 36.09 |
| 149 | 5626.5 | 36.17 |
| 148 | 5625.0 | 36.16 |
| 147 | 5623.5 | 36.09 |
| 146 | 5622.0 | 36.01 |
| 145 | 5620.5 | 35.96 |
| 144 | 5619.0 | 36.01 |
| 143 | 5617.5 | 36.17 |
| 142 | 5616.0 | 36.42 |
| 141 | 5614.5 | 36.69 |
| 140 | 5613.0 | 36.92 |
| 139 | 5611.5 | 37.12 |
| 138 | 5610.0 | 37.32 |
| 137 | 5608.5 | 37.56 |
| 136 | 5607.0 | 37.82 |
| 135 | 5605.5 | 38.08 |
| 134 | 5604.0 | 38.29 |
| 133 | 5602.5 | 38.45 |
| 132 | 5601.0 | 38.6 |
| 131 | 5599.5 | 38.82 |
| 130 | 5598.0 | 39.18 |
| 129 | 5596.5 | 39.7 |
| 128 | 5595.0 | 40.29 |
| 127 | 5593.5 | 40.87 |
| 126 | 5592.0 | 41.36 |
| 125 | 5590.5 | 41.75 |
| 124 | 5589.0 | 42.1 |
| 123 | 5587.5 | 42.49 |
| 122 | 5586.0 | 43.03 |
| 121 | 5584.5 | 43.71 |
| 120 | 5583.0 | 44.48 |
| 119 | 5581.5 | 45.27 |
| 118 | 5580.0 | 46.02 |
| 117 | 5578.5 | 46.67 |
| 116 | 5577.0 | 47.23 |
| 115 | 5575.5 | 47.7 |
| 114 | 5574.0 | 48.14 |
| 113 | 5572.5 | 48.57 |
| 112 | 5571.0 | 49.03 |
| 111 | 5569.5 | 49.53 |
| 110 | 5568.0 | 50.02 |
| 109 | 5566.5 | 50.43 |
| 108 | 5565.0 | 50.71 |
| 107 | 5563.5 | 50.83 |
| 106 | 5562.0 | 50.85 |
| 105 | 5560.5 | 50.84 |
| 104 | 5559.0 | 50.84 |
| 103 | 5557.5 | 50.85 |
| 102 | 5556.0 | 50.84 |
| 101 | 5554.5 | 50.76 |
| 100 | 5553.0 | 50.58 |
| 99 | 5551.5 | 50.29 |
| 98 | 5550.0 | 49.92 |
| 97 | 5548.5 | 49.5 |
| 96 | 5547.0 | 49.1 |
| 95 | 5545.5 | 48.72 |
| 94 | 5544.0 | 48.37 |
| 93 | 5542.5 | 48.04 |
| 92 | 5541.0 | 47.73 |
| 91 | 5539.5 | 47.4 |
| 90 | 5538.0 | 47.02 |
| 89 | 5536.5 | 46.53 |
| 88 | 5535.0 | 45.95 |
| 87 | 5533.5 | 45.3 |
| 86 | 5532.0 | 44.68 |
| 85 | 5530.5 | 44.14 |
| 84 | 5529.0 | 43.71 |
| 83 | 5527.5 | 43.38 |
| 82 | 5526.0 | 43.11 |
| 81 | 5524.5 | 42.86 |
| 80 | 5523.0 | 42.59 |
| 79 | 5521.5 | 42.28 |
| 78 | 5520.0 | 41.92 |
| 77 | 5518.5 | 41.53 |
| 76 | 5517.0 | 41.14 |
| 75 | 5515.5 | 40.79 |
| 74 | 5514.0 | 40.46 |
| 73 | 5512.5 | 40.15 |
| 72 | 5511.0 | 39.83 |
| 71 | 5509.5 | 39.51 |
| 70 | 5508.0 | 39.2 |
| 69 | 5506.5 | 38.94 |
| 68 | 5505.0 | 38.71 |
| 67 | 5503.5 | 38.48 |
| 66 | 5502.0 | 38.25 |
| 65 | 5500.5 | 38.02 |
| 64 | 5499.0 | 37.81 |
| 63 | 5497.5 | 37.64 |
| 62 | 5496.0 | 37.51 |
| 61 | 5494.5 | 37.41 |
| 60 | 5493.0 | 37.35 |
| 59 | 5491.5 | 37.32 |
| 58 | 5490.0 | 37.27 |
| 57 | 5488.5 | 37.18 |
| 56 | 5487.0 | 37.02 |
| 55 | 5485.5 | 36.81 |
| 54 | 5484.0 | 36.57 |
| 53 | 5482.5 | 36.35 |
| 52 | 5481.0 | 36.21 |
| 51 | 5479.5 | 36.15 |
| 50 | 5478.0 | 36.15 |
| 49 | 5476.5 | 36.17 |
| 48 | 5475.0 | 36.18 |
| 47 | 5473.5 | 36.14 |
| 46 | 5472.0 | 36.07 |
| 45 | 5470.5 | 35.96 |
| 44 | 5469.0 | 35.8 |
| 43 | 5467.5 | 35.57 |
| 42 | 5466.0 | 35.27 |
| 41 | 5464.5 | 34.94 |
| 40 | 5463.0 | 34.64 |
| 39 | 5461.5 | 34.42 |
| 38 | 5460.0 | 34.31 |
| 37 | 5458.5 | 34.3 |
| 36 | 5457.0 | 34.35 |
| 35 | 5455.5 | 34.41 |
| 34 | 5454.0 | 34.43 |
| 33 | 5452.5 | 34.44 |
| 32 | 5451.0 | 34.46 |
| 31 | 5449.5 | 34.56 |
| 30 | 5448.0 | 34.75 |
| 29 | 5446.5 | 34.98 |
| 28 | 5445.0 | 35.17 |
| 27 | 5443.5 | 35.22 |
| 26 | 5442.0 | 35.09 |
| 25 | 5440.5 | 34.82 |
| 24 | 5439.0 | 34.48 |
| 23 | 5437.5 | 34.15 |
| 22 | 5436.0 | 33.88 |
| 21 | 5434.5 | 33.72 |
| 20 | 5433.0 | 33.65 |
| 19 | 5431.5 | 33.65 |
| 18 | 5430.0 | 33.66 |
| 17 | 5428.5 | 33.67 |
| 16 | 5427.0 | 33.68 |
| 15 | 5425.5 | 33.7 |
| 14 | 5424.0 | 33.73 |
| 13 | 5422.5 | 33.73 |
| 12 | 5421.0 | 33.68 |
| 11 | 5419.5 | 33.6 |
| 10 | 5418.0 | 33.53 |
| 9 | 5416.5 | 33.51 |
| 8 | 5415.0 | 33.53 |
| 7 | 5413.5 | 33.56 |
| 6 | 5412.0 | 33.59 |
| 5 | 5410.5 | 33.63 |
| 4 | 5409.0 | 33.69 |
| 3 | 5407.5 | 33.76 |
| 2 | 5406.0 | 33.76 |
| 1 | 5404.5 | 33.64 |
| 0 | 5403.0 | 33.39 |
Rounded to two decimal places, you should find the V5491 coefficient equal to 0.49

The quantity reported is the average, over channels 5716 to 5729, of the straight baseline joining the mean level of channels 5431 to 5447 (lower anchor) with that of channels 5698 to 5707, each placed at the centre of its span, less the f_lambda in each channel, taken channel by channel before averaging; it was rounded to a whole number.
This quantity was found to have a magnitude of 1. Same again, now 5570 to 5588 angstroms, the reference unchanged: -13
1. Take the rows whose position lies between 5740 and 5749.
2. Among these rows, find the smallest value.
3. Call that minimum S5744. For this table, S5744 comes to 29.85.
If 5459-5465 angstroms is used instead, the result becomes 34.31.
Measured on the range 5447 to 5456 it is 34.41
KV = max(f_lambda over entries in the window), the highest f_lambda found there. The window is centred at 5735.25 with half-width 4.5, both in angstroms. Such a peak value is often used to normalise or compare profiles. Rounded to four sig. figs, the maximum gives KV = 29.77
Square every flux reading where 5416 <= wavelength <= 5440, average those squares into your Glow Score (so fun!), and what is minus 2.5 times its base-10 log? -7.64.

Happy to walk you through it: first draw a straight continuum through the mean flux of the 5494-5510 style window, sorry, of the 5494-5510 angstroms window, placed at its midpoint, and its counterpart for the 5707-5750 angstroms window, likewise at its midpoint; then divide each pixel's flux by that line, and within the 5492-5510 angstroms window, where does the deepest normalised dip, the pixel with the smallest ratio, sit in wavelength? 5493.0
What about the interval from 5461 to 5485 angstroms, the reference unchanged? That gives 5461.5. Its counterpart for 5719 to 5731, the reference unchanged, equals 5730.0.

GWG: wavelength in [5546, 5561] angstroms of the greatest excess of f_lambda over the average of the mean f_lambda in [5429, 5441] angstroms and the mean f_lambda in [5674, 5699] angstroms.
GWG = 5557.5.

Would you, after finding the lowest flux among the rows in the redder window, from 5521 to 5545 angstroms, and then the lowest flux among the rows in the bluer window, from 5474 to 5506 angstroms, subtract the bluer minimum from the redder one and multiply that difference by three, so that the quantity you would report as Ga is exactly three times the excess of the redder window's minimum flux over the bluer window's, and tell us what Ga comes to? 18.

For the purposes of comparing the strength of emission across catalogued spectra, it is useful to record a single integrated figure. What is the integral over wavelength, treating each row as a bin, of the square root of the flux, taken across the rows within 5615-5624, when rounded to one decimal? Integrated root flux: 54.1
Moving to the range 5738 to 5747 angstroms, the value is 49.2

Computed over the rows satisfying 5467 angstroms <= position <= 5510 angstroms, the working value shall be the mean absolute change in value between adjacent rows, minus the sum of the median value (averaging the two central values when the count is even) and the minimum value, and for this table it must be -73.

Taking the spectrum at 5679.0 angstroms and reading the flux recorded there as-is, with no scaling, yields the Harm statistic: 32.35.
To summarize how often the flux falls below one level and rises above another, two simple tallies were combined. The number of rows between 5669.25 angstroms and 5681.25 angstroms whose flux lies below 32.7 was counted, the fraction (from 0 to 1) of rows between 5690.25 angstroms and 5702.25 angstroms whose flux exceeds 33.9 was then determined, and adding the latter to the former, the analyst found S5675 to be 8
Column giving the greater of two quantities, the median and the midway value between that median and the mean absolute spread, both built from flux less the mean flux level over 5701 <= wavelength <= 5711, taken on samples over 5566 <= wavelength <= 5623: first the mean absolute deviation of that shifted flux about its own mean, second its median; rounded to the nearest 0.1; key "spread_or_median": 9.1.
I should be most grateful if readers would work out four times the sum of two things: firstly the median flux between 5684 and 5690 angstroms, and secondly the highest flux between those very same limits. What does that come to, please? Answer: 262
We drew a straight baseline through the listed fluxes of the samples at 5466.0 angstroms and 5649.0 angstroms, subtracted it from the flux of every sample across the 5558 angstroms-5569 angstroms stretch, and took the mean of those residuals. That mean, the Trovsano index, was 16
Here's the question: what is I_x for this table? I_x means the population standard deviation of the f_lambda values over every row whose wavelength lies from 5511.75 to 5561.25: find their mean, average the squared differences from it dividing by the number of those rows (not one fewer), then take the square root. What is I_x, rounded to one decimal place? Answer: 3.6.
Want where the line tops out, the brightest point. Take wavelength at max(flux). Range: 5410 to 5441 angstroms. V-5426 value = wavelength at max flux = 5440.5 angstroms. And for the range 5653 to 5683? 5653.5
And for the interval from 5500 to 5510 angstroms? 5509.5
